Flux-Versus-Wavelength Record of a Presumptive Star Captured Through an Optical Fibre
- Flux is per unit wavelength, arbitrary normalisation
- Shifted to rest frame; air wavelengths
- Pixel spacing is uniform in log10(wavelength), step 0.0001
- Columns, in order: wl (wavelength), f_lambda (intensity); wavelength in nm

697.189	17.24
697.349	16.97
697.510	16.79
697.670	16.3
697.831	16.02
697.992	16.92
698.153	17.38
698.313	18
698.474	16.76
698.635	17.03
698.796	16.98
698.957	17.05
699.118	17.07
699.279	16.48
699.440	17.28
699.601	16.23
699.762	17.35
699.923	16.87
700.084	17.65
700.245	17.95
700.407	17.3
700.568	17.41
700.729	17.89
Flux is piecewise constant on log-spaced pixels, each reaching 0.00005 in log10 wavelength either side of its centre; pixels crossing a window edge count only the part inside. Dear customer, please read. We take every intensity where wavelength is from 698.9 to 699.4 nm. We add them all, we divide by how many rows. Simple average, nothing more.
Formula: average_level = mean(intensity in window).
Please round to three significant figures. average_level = 16.9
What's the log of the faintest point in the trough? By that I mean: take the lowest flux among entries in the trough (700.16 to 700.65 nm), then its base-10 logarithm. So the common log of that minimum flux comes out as 1.24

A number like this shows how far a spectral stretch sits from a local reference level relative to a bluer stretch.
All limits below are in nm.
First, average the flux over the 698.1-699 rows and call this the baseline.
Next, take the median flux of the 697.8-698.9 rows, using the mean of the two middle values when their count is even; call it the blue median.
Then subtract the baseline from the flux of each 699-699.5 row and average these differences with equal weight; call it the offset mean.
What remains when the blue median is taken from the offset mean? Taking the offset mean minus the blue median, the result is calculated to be -17.2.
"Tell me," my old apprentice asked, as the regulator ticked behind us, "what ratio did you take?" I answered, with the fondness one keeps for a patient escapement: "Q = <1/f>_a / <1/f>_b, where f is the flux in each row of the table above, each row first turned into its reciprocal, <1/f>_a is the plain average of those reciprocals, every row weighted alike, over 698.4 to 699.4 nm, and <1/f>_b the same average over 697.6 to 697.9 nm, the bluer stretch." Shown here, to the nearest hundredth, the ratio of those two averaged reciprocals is 0.96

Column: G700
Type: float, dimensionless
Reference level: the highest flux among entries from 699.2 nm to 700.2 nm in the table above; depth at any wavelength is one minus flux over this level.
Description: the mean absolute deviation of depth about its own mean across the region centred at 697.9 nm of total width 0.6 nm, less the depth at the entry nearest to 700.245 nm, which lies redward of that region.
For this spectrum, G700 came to 0.05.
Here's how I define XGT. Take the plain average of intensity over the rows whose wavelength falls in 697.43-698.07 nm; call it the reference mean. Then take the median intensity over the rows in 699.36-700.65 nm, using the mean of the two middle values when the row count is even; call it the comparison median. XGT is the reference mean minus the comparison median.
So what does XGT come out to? -0.82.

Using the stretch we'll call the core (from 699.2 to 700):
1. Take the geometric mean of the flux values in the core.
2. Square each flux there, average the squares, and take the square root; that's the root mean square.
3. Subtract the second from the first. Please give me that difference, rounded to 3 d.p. -0.011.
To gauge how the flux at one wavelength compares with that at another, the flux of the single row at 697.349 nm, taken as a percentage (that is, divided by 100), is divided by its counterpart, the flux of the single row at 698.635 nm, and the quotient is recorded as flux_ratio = 0.0100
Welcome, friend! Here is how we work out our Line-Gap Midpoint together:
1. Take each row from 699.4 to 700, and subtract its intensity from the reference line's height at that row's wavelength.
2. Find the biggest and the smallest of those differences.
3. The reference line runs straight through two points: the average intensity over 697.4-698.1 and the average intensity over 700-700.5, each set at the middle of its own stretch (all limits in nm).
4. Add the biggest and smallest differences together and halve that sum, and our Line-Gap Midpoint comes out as 0.6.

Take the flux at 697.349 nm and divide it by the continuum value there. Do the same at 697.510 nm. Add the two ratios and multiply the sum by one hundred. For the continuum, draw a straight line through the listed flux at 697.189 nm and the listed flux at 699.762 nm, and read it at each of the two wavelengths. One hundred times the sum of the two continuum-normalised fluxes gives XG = 196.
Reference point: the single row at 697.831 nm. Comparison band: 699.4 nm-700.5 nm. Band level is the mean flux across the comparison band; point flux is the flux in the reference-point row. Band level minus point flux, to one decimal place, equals 1.2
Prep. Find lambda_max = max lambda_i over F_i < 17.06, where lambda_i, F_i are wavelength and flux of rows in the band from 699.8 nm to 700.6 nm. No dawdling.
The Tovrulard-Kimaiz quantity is 699.923 nm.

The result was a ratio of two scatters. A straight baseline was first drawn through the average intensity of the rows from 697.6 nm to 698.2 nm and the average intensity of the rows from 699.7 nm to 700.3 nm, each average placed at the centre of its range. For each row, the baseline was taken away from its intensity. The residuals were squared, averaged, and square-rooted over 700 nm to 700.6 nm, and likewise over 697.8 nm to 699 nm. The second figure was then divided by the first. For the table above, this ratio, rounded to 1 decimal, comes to 1.8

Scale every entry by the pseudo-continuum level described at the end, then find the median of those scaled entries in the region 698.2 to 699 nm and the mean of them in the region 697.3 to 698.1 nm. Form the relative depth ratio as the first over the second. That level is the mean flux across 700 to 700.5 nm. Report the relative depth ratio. 1.03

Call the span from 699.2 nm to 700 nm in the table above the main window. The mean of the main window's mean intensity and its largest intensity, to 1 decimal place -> 17.1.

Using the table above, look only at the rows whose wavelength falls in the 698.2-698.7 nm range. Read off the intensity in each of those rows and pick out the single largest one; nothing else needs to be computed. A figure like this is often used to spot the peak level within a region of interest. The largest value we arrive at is 18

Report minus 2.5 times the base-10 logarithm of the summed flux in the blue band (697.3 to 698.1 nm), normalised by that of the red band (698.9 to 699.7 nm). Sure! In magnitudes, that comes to 0.014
